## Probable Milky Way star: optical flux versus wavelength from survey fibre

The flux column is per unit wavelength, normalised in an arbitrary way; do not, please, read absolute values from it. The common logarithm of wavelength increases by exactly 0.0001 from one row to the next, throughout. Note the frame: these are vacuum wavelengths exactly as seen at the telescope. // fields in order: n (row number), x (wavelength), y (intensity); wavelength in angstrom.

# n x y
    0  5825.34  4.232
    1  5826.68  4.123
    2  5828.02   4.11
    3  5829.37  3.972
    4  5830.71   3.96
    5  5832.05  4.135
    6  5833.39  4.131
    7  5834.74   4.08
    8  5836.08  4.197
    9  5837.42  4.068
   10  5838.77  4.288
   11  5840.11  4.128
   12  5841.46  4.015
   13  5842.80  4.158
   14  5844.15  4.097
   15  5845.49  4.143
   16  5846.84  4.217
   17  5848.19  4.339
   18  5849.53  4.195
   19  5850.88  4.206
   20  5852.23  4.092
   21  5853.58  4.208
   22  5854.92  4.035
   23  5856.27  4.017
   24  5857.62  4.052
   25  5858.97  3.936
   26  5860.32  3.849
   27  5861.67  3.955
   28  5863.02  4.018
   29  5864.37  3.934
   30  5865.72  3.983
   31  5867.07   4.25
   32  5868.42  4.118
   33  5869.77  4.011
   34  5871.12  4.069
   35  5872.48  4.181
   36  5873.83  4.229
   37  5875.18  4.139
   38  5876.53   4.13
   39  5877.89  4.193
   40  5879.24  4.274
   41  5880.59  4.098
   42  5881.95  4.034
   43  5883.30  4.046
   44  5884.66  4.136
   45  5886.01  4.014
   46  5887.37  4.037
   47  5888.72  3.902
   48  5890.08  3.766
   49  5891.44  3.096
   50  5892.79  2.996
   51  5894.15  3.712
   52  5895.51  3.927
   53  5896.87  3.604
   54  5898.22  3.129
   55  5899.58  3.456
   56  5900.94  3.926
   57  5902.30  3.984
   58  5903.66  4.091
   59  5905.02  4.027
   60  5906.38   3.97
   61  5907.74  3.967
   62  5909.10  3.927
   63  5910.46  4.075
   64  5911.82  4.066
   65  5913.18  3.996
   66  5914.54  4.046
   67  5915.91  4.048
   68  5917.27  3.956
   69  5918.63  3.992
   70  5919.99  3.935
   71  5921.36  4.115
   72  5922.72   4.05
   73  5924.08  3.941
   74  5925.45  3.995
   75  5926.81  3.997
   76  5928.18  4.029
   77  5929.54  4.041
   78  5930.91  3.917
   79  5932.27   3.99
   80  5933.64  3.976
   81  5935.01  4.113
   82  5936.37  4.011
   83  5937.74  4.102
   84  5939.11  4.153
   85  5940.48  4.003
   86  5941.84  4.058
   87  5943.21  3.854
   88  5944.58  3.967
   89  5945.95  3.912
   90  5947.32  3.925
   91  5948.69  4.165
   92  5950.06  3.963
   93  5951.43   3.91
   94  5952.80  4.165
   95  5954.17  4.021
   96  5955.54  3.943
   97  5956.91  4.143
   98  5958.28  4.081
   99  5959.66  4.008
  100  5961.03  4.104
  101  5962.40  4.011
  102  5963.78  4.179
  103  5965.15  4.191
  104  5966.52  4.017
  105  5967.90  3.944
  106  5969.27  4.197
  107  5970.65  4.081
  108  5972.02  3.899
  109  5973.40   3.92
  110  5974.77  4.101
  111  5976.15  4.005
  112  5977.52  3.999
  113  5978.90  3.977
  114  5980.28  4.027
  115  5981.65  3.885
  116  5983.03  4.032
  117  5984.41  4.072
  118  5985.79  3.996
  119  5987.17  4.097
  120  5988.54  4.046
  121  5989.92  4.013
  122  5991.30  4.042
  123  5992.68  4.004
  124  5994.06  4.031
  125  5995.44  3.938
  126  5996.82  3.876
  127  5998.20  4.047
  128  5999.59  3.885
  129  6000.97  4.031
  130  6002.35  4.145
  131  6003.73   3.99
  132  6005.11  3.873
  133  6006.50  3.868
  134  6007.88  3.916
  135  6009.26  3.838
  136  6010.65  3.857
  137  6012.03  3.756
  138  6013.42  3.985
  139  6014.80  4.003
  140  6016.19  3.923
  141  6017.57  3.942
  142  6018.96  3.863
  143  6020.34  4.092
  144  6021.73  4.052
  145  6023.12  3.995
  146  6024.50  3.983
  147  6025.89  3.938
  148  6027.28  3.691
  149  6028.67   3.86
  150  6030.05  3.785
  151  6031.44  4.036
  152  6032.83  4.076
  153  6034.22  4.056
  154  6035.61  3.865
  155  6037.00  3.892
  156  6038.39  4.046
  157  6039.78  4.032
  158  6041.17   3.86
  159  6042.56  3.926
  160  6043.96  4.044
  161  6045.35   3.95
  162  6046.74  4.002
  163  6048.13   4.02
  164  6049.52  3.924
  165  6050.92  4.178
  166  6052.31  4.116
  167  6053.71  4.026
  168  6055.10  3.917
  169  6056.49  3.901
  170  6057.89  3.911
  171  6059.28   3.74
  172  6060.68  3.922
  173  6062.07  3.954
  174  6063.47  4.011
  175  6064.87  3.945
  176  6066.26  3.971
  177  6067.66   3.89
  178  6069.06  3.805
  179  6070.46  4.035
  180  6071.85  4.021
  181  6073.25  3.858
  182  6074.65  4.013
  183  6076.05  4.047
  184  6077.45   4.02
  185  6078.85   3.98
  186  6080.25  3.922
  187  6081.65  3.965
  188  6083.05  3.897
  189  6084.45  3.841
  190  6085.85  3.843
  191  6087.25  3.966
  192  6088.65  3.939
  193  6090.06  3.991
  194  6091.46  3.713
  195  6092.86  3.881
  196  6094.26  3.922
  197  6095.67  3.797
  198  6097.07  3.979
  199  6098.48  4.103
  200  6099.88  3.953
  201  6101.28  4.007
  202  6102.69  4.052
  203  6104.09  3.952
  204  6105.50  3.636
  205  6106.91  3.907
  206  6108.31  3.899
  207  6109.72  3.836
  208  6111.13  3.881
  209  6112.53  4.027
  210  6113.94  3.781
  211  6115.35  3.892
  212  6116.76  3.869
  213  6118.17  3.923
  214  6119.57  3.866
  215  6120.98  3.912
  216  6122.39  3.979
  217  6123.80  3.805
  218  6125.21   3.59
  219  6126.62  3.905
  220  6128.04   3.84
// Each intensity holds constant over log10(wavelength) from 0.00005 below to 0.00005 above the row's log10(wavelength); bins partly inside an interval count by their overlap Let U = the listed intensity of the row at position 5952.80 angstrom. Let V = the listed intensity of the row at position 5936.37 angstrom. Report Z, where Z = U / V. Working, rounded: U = 4.165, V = 4.011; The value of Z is 1.04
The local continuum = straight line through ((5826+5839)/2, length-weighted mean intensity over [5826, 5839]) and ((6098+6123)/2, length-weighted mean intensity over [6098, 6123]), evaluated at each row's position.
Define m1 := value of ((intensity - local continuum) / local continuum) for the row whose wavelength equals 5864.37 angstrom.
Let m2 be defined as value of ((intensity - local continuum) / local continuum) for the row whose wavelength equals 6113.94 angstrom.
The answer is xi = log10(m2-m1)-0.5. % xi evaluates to -3.22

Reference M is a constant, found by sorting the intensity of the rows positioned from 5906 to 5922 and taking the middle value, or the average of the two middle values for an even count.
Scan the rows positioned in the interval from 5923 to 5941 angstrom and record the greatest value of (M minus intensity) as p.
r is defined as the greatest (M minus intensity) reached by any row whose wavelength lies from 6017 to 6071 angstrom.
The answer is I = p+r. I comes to 0.38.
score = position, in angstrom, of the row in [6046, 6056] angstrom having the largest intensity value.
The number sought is 6050.92 angstrom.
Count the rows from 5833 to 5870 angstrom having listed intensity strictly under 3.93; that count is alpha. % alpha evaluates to 1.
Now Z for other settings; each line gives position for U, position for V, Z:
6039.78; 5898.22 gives 1.29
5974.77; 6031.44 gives 1.02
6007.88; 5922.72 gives 0.97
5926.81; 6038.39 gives 0.99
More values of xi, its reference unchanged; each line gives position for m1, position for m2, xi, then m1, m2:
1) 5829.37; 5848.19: -1.53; -0.032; 0.061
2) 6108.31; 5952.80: -1.89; -0.004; 0.036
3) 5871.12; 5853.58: -2.01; -0.001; 0.030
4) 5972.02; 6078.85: -1.92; -0.027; 0.011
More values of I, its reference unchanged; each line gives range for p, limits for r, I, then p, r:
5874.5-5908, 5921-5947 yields 1.14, 1.00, 0.14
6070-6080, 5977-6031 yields 0.44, 0.14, 0.30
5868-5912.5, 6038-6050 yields 1.13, 1.00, 0.13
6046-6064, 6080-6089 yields 0.41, 0.25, 0.15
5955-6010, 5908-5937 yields 0.23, 0.16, 0.08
